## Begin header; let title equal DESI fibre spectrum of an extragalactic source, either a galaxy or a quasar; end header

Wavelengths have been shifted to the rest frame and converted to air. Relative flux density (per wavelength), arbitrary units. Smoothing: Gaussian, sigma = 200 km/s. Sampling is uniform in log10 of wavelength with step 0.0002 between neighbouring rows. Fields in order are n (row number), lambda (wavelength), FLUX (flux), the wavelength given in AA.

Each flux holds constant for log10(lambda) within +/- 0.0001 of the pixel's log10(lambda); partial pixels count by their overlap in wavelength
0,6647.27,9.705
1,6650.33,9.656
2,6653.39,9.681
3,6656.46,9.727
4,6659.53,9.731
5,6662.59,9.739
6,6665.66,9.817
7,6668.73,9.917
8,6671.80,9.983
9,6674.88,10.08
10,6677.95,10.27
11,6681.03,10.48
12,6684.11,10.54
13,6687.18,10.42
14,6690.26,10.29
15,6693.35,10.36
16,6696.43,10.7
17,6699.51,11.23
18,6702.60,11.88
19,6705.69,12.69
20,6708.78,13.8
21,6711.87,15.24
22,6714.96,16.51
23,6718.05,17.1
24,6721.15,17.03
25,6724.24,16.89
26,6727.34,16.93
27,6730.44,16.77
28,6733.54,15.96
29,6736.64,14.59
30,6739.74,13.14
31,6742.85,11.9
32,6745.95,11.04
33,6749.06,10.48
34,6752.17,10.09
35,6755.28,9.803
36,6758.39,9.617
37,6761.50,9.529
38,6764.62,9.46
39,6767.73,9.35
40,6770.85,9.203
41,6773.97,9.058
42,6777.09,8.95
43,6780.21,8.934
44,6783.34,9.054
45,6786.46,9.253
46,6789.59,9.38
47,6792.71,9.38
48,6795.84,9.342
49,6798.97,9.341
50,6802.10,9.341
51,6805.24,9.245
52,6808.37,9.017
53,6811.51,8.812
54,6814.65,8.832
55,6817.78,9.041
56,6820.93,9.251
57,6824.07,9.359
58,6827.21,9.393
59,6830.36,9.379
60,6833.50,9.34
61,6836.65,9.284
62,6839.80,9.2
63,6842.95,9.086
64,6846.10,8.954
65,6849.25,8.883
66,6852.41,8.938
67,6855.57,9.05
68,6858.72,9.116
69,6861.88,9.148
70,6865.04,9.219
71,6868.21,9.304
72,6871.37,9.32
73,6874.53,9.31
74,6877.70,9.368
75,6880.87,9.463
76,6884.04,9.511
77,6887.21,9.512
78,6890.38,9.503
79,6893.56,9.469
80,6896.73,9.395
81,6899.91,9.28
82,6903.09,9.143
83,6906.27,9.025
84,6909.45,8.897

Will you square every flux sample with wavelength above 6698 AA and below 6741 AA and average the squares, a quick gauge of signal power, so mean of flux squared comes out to 229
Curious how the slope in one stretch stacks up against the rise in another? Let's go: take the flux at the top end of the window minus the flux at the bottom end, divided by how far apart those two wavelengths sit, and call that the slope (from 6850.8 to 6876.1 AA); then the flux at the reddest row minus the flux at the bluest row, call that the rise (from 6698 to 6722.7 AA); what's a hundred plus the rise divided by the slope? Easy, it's 445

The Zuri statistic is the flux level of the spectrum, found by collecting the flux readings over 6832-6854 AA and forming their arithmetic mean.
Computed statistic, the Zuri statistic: 9.1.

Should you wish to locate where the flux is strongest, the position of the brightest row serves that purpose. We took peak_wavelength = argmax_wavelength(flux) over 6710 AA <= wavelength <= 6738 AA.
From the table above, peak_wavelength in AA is 6718.05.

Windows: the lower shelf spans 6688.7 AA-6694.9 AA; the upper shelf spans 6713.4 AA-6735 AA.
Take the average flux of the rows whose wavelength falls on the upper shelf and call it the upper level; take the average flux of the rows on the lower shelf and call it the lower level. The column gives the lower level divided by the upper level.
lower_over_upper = 0.6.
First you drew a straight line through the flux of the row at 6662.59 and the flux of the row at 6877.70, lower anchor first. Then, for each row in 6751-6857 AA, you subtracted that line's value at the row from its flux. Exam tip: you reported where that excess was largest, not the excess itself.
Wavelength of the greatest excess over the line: 6752.17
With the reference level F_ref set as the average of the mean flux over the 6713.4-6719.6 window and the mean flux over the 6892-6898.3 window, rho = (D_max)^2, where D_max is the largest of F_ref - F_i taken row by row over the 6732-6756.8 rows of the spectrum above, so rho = 11.0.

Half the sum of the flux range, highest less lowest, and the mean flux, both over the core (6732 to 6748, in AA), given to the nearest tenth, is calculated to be 9.1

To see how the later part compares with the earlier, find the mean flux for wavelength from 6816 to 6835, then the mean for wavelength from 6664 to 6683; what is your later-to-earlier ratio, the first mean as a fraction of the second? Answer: 0.92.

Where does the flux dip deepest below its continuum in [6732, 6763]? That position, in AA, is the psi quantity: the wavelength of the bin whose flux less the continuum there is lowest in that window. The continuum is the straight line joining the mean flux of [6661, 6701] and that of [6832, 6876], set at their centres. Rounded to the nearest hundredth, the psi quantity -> 6761.50 AA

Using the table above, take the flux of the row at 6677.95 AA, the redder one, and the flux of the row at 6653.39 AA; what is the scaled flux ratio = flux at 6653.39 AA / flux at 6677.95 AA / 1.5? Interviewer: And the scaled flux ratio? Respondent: 0.63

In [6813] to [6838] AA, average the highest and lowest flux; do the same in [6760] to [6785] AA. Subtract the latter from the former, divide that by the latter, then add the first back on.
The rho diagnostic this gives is 9.10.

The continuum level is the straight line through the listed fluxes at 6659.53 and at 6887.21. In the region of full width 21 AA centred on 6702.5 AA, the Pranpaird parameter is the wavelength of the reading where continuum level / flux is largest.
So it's 6693.35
